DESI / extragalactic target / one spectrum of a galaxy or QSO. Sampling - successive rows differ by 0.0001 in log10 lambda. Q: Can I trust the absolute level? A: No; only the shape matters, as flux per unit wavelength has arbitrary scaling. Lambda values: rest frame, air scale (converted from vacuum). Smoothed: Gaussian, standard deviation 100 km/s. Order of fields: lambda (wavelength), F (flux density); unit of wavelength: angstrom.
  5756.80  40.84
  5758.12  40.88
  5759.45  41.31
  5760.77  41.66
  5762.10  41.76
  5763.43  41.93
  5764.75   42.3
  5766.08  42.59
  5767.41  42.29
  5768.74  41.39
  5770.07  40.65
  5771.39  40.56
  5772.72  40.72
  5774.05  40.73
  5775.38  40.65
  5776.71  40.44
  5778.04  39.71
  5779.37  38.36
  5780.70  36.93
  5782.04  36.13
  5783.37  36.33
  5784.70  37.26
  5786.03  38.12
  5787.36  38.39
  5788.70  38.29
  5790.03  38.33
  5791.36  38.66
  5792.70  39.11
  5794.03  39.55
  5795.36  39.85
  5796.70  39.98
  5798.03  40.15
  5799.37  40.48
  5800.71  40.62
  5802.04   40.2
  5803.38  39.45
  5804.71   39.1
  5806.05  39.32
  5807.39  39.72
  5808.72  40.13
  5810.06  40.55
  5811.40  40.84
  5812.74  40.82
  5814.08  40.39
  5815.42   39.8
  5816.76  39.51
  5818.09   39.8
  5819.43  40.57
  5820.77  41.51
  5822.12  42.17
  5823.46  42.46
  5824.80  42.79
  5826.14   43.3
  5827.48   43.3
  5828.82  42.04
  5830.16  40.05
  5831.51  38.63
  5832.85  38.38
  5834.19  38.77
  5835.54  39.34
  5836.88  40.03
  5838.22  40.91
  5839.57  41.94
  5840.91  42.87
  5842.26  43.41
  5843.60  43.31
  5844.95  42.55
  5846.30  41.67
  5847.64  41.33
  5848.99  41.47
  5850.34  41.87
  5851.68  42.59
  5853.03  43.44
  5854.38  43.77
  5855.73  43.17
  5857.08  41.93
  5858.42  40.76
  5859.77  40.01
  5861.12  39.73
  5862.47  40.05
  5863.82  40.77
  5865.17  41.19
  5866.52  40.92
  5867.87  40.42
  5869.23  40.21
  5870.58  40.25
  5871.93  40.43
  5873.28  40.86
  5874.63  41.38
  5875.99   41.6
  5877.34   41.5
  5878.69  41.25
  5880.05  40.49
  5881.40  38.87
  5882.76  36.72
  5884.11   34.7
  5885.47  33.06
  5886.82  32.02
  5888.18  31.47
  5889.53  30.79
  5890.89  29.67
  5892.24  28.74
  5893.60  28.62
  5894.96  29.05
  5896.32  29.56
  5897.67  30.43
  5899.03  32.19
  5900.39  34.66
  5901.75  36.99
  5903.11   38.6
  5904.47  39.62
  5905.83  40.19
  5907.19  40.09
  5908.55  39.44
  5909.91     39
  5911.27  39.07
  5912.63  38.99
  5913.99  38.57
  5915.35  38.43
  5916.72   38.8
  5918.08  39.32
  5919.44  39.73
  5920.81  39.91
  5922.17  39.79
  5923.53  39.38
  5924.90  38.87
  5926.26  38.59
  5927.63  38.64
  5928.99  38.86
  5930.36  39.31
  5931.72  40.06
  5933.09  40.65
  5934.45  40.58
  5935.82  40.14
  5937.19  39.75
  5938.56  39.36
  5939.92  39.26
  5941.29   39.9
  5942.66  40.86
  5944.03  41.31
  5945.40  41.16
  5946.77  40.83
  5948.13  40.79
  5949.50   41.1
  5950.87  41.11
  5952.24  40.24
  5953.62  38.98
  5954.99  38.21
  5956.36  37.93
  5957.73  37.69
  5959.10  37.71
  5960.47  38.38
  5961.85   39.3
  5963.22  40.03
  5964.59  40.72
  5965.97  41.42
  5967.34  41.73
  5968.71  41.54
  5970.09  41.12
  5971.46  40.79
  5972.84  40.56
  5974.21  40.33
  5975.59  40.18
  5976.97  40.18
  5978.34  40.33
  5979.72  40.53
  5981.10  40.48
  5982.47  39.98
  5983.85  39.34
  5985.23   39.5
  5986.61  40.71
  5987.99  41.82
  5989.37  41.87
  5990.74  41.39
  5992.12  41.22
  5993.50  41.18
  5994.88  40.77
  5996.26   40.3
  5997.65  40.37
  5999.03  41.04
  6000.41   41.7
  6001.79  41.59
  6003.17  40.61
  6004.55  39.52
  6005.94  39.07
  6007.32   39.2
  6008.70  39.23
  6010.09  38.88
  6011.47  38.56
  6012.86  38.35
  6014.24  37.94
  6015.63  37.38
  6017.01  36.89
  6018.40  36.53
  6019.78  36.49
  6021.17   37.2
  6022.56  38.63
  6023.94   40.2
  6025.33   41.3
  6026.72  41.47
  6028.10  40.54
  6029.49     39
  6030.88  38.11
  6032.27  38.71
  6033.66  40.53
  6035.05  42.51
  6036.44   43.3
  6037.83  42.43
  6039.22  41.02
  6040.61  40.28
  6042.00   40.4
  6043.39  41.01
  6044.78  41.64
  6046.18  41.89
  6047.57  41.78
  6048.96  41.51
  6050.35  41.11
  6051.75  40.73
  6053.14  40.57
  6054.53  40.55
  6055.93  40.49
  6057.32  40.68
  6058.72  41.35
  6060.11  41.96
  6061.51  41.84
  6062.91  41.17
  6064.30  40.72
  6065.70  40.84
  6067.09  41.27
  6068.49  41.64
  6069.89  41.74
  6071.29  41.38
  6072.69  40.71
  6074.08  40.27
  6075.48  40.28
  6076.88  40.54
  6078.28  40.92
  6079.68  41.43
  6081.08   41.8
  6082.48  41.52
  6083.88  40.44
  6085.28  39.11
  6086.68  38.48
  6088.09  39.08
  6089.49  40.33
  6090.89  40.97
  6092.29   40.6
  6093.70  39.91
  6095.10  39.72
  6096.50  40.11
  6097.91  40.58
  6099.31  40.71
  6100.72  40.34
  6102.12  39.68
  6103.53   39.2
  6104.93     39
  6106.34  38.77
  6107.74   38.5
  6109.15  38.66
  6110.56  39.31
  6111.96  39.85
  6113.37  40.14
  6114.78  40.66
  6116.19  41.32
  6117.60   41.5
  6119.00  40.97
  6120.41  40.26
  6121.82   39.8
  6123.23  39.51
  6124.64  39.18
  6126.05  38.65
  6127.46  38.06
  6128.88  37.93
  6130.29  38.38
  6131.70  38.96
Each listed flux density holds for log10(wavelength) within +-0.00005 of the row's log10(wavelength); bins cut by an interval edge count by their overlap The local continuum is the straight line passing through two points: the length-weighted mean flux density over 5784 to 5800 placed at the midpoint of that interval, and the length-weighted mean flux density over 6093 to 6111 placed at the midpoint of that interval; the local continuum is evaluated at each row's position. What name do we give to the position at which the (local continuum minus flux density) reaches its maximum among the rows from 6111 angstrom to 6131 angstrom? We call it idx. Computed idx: 6128.88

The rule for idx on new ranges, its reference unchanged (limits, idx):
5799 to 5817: 5804.71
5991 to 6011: 6010.09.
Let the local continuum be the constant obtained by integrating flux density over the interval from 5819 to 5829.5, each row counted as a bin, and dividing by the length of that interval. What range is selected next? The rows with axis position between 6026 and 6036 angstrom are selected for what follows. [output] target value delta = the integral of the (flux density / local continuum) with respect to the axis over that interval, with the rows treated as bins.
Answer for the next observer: 10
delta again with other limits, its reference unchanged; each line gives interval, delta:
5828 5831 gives 3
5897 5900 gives 2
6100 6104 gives 4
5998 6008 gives 10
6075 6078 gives 3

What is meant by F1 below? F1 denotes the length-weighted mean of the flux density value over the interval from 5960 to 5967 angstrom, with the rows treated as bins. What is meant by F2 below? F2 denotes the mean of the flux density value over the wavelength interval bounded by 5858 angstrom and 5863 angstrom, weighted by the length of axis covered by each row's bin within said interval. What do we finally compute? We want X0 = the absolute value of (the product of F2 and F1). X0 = 1607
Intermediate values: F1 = 40.1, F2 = 40.1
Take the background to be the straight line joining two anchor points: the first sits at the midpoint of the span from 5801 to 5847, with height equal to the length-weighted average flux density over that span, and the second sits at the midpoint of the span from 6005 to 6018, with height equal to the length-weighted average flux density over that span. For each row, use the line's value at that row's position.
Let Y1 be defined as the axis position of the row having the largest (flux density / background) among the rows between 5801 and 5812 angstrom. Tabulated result 5811.40 angstrom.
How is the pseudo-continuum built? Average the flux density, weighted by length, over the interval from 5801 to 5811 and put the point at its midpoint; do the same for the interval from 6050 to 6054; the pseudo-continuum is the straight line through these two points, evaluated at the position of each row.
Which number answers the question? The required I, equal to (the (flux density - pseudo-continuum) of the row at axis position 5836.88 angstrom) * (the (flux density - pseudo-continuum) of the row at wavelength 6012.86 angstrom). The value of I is -0.1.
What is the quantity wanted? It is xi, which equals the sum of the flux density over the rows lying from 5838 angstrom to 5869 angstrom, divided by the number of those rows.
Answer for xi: 41.7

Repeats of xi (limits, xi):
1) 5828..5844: 40.8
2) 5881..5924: 35.8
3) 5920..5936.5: 39.6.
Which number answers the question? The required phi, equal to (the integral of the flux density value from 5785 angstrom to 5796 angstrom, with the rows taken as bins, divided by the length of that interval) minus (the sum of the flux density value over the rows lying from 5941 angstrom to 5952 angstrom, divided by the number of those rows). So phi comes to -2.1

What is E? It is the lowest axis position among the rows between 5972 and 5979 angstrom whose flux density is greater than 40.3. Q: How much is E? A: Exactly 5972.84 angstrom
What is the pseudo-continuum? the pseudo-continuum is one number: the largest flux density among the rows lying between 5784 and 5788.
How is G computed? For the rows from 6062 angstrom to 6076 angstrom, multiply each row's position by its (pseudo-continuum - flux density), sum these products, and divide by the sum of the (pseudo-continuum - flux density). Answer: 6068.9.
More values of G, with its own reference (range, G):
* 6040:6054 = 6047.0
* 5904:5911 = 5906.8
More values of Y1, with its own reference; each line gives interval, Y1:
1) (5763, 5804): 5766.08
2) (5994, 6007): 6000.41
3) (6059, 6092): 6081.08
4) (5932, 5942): 5933.09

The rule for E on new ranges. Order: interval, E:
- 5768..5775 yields 5768.74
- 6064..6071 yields 6064.30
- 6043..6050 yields 6043.39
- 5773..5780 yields 5774.05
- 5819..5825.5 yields 5819.43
